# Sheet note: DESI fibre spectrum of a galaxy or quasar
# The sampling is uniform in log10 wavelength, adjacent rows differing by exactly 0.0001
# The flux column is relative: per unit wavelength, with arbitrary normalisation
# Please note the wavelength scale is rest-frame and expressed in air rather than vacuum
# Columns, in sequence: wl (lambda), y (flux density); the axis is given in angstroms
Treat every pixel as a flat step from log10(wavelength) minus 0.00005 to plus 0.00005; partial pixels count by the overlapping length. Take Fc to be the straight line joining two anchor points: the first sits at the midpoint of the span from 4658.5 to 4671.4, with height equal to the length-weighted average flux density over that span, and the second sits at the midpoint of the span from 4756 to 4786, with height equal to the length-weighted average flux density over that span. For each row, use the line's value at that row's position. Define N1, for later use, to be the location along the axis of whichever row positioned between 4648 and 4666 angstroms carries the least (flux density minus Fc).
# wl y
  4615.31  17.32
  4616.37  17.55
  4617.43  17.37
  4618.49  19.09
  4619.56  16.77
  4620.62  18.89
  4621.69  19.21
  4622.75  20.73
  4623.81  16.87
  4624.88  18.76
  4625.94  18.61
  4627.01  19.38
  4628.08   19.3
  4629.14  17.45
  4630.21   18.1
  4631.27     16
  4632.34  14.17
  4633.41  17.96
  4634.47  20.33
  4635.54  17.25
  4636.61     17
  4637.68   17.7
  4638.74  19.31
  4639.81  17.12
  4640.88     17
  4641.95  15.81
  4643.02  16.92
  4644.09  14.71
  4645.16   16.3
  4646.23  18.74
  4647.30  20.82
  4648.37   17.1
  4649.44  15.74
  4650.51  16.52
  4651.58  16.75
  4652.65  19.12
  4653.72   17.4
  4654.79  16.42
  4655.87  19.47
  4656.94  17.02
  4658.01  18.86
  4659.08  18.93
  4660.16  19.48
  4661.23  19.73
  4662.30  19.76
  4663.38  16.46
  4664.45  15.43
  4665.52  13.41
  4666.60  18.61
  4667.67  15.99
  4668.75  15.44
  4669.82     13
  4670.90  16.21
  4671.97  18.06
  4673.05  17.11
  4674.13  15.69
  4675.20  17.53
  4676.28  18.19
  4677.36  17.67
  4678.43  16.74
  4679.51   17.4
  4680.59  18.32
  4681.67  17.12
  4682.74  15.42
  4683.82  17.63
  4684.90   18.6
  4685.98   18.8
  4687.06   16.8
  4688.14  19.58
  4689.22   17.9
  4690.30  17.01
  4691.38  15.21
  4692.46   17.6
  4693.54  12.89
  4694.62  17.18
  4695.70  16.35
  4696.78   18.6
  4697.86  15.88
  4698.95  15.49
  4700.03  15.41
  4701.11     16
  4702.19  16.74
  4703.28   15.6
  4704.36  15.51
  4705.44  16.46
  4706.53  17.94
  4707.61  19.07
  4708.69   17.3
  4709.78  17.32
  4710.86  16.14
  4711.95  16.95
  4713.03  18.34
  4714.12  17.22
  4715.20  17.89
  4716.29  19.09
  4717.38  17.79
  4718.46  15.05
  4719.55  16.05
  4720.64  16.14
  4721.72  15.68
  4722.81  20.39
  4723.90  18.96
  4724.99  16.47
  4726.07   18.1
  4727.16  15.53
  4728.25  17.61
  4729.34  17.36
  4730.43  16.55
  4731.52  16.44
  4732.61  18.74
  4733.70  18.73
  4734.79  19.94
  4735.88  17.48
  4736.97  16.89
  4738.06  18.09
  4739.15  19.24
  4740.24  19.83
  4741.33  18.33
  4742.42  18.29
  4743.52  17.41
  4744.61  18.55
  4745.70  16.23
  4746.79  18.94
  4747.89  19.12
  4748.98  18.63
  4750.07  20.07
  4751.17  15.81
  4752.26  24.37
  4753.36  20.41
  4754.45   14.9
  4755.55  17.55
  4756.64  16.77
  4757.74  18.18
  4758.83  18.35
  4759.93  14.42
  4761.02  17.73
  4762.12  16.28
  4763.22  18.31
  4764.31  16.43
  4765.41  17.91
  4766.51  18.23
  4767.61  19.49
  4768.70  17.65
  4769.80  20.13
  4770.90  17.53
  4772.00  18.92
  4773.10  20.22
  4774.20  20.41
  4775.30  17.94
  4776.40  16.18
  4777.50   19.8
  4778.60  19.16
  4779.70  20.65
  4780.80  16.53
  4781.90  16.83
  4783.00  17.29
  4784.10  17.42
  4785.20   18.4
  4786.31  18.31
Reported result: 4665.52 angstroms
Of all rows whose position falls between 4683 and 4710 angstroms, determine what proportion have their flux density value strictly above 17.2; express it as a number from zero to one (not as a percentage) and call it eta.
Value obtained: 0.44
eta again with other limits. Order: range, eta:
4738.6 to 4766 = 0.72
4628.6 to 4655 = 0.44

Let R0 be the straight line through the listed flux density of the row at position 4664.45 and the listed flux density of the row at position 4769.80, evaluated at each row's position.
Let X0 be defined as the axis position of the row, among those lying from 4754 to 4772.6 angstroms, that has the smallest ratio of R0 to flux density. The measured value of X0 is 4769.80 angstroms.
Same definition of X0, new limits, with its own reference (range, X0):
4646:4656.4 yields 4647.30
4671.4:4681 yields 4671.97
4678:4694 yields 4688.14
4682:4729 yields 4688.14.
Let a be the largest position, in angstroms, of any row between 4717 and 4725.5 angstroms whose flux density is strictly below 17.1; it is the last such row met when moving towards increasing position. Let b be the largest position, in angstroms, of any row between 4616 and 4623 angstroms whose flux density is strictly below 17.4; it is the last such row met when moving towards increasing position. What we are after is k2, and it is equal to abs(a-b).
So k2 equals 105.4 angstroms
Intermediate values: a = 4724.99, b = 4619.56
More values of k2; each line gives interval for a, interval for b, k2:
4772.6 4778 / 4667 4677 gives 102.3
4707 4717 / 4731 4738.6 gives 25.0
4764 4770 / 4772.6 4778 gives 12.1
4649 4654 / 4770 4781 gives 129.2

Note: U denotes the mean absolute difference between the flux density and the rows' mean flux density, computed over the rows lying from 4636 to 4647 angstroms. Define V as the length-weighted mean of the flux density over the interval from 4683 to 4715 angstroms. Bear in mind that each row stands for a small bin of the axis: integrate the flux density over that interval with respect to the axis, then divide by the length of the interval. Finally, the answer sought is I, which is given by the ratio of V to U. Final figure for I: 18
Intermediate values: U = 0.93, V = 16.9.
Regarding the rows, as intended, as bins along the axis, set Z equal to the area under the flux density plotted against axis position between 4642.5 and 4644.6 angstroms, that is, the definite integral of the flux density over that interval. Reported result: 33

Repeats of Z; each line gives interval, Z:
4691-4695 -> 63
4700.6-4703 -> 39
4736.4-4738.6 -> 39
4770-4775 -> 96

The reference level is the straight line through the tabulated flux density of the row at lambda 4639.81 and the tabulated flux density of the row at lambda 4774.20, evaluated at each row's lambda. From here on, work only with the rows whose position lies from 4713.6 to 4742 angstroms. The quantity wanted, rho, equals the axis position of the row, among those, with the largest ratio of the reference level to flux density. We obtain 4718.46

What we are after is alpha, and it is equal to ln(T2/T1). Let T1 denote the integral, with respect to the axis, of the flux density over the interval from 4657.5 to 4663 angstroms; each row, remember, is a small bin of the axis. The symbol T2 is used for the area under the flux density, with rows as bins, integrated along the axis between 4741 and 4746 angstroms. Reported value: -0.17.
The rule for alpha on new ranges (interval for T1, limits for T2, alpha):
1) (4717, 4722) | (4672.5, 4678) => 0.16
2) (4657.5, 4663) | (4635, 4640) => -0.18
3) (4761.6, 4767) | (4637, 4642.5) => 0.02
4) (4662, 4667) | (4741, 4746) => 0.07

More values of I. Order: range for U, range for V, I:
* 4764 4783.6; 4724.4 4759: 14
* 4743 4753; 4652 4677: 11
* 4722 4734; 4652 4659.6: 16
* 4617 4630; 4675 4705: 18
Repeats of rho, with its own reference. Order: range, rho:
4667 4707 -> 4693.54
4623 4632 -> 4631.27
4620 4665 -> 4632.34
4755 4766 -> 4759.93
